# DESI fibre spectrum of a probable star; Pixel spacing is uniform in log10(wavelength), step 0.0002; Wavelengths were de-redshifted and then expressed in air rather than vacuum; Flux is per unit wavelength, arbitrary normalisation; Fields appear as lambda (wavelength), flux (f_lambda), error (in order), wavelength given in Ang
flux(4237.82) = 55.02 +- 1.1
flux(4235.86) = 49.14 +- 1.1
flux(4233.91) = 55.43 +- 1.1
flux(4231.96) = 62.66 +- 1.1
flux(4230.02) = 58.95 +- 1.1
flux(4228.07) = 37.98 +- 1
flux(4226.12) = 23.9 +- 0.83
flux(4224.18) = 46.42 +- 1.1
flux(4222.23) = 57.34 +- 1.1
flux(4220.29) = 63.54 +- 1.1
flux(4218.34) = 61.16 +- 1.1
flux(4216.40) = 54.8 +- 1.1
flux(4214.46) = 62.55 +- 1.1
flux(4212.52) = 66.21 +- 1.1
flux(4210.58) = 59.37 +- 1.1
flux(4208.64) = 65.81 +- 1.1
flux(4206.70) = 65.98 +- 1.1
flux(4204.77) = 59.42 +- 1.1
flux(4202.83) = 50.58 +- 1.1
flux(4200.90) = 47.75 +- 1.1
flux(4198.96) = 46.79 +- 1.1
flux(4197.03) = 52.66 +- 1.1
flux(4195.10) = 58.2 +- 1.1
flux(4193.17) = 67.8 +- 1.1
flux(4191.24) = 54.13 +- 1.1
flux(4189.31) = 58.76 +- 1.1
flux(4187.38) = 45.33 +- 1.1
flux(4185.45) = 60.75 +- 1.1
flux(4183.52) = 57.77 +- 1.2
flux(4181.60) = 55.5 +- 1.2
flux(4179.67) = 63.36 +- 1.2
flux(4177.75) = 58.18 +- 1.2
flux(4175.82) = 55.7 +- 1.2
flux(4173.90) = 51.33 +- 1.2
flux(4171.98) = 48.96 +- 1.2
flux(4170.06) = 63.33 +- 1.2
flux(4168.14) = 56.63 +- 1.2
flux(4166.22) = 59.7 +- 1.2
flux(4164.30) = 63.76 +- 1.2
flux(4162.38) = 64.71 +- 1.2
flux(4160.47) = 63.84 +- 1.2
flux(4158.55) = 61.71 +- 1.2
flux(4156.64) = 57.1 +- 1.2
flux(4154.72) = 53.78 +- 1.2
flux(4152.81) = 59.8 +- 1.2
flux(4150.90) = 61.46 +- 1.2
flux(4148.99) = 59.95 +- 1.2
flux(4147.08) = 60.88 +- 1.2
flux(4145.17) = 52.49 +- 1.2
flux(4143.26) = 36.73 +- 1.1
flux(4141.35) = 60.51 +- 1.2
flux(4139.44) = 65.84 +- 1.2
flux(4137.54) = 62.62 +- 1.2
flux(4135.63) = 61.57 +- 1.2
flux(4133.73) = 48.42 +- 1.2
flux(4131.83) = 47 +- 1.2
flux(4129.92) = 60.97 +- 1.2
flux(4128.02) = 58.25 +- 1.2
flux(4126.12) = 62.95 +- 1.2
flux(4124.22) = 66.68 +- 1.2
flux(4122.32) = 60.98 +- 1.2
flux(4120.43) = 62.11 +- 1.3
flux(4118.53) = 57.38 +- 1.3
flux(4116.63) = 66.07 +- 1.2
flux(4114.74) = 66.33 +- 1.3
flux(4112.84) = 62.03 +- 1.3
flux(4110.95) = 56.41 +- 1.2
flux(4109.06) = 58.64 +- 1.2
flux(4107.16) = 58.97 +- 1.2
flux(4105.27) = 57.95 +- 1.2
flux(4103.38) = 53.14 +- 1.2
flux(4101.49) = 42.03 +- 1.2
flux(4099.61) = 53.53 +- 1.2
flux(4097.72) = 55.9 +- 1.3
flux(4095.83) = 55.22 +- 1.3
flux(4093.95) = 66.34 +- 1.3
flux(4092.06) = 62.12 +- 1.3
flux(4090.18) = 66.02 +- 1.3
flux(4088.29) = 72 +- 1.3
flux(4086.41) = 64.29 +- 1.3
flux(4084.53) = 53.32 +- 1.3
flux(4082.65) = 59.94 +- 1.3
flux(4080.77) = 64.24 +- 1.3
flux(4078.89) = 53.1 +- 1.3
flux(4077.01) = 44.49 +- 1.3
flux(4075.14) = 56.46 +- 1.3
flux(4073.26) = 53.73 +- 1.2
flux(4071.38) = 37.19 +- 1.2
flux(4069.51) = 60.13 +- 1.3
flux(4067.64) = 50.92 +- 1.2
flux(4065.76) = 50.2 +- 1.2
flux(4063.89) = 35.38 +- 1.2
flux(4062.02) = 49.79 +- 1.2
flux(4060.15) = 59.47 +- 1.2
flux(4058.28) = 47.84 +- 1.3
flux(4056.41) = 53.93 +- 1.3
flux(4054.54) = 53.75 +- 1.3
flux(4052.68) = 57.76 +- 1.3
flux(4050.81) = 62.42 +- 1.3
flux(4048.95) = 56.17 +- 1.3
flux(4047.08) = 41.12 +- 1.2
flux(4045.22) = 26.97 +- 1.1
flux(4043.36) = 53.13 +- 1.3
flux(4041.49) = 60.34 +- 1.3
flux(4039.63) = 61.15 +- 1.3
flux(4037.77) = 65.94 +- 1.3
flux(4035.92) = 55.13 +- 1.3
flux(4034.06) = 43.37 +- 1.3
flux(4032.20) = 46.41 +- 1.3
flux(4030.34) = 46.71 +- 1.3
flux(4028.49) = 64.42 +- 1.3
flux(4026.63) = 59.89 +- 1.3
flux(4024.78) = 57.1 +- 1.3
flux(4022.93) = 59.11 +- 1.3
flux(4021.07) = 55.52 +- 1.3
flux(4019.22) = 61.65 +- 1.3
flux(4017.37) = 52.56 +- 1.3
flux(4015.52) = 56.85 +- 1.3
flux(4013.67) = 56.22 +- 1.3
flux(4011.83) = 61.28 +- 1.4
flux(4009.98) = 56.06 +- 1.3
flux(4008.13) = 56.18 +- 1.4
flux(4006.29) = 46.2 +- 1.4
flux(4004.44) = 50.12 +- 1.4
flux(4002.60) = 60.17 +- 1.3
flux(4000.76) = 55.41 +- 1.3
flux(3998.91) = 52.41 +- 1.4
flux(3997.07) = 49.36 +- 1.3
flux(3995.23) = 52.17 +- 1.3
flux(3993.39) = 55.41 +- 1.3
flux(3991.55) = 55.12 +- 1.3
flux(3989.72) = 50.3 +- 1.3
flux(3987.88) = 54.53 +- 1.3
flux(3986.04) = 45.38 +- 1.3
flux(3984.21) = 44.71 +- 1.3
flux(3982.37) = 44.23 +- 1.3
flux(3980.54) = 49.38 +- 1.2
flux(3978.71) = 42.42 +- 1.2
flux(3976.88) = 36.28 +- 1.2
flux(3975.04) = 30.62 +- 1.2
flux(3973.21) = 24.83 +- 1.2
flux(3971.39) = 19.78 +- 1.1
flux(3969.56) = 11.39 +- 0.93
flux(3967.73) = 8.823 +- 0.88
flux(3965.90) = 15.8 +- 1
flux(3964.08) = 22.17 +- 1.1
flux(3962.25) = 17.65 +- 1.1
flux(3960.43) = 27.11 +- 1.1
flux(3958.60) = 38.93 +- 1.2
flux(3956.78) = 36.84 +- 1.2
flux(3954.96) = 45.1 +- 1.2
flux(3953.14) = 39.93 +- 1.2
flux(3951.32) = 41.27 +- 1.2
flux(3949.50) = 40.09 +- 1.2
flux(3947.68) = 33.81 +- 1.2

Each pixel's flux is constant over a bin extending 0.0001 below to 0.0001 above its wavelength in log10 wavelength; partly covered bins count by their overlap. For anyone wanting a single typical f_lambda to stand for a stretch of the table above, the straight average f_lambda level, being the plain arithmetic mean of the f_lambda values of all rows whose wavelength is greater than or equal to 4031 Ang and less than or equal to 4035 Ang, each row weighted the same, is 44.9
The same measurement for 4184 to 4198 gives 56.8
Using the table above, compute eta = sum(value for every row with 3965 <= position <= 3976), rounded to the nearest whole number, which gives 111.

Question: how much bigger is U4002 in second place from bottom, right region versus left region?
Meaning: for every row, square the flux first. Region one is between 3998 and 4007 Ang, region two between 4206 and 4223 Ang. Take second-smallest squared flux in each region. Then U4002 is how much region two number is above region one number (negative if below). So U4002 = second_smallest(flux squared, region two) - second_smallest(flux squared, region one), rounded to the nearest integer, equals 776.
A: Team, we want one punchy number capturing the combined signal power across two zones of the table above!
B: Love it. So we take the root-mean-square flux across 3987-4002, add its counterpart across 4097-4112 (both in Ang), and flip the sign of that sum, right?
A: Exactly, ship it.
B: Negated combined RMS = -108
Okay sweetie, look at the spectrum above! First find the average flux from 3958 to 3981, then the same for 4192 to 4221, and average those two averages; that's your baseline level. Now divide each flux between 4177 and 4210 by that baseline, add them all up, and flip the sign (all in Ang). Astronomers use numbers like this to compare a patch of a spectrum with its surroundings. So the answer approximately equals -23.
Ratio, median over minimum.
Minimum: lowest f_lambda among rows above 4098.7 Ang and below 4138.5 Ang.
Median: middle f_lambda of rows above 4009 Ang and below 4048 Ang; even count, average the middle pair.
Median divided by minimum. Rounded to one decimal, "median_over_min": 1.3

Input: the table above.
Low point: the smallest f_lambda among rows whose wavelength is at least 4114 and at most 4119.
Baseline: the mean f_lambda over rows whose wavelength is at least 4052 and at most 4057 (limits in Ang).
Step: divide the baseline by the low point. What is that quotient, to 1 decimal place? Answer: 1.0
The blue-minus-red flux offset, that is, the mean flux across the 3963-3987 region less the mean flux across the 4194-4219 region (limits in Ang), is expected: -27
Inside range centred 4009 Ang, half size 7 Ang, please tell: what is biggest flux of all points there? 61.28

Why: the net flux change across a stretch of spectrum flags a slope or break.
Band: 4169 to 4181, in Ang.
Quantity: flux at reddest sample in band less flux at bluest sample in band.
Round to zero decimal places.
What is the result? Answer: 0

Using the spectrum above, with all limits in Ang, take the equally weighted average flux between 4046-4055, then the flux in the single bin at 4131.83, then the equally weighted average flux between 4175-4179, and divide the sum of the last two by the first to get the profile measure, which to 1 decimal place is 1.9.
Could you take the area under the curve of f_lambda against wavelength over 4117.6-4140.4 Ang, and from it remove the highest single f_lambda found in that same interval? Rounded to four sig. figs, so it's 1292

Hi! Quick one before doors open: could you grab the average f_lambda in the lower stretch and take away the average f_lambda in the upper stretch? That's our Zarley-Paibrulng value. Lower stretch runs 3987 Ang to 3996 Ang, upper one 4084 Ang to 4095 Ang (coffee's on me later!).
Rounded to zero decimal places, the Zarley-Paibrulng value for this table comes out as -11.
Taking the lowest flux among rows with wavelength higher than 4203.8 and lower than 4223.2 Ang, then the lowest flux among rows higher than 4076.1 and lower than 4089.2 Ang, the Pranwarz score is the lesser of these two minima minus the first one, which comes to -10.3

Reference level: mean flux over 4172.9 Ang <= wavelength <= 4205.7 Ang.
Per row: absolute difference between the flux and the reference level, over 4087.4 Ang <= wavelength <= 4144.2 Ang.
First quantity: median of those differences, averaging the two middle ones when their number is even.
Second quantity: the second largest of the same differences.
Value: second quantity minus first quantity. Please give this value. 10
